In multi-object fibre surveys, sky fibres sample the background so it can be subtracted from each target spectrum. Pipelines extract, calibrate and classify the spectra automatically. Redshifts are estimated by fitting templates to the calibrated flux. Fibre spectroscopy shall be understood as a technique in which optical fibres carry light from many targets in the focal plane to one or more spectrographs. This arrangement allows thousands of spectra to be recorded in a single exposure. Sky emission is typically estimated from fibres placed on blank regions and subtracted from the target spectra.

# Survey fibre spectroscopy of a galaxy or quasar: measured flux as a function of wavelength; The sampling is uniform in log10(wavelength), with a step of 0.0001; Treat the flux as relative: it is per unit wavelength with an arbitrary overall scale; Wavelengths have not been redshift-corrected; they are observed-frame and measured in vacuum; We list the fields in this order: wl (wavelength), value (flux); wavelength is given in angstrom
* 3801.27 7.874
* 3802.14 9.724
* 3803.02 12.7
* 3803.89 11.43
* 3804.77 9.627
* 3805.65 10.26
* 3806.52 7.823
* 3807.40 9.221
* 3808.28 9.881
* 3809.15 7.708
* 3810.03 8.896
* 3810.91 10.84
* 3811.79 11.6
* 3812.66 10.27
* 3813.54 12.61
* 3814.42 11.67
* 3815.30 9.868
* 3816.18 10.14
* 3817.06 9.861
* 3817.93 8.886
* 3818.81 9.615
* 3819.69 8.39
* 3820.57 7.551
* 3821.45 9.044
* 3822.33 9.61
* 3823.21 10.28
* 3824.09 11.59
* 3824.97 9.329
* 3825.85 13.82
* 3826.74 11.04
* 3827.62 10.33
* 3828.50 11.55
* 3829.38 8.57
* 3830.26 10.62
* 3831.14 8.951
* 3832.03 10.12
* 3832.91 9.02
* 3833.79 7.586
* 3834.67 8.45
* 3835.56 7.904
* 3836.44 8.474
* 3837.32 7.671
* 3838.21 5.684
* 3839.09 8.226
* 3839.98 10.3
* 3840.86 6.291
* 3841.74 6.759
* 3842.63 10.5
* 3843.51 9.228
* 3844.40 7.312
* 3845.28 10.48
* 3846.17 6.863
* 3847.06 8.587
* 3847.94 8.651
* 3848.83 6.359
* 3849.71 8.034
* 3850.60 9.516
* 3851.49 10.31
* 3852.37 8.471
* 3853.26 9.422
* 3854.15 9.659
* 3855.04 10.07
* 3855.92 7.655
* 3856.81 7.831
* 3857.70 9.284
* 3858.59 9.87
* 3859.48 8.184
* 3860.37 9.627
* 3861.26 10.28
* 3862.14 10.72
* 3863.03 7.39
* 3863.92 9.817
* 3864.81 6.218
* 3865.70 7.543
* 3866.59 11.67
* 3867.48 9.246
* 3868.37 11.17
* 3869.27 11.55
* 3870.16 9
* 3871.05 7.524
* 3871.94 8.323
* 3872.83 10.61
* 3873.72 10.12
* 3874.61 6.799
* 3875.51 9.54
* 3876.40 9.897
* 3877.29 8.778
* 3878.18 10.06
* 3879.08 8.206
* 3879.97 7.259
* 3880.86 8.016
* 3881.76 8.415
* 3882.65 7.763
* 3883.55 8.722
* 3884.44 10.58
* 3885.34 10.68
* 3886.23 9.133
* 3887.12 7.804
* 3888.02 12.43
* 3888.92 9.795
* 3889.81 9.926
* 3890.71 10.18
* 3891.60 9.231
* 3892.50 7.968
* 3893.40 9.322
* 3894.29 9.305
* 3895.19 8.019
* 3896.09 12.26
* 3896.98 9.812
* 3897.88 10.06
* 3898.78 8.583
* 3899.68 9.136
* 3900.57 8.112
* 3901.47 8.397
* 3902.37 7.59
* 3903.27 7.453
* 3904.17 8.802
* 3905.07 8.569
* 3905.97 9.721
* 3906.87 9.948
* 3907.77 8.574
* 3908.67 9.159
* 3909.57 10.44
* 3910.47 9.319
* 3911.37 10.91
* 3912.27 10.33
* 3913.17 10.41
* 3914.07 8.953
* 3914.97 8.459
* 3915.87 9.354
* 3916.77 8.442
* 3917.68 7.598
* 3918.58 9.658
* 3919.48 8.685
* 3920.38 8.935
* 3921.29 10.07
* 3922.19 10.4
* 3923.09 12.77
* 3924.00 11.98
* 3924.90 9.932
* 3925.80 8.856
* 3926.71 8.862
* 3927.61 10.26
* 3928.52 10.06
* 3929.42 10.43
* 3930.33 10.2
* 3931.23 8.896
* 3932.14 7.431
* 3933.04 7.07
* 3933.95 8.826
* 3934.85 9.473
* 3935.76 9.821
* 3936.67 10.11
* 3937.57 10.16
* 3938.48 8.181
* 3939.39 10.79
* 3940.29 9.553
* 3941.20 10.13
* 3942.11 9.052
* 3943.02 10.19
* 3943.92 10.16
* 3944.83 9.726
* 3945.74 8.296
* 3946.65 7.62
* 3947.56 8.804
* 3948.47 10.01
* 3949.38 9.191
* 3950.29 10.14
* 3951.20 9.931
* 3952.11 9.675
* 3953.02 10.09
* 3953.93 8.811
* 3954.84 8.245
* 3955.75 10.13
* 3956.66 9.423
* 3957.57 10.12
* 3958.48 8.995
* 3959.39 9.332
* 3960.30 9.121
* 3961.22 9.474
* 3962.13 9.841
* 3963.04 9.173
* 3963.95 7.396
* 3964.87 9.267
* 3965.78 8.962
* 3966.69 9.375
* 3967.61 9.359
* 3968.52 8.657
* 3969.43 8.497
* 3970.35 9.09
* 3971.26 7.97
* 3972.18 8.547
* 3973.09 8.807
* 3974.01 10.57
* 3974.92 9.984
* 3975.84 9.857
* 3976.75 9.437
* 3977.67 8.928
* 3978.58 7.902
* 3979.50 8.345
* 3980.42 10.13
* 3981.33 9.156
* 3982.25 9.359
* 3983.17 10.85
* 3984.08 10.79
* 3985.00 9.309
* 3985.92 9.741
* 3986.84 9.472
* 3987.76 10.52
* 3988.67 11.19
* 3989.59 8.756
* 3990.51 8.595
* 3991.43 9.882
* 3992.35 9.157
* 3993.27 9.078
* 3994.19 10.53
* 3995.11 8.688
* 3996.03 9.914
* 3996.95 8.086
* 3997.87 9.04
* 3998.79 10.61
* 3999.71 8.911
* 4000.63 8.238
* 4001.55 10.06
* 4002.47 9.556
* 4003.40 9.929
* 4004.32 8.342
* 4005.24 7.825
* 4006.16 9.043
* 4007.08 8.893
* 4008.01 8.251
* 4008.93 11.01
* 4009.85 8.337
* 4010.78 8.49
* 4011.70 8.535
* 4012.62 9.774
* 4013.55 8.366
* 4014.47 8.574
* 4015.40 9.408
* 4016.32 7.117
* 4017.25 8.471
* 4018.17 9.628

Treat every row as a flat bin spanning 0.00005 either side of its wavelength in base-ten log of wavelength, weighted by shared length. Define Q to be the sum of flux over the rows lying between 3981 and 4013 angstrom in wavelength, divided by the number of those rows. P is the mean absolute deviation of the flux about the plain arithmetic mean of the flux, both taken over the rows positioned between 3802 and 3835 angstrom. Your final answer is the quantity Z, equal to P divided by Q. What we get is 0.12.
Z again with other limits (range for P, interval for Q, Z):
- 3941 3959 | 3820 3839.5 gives 0.07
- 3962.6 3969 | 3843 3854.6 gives 0.06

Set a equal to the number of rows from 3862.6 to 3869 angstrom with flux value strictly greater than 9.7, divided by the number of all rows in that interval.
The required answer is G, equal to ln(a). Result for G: -0.8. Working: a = 0.4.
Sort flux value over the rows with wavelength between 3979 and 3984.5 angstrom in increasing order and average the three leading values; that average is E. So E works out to 9.0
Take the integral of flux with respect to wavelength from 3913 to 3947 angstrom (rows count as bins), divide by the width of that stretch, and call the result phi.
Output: 9.5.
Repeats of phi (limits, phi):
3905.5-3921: 9.4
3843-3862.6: 8.9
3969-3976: 9.1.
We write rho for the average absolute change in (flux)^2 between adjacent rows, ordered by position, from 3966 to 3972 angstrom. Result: 9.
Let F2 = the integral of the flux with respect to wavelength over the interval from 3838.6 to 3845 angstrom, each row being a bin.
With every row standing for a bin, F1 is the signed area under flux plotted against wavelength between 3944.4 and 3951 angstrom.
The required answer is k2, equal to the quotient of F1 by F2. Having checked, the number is 1.12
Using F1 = 60.3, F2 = 54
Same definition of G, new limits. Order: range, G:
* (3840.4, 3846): -1.1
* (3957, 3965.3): -1.5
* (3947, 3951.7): -0.5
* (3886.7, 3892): -0.4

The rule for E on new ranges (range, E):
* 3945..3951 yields 8.2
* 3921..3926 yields 9.6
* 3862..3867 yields 7.1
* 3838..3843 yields 6.2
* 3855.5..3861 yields 7.9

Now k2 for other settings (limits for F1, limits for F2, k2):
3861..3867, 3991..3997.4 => 0.91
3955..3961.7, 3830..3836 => 1.19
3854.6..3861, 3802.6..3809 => 0.89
